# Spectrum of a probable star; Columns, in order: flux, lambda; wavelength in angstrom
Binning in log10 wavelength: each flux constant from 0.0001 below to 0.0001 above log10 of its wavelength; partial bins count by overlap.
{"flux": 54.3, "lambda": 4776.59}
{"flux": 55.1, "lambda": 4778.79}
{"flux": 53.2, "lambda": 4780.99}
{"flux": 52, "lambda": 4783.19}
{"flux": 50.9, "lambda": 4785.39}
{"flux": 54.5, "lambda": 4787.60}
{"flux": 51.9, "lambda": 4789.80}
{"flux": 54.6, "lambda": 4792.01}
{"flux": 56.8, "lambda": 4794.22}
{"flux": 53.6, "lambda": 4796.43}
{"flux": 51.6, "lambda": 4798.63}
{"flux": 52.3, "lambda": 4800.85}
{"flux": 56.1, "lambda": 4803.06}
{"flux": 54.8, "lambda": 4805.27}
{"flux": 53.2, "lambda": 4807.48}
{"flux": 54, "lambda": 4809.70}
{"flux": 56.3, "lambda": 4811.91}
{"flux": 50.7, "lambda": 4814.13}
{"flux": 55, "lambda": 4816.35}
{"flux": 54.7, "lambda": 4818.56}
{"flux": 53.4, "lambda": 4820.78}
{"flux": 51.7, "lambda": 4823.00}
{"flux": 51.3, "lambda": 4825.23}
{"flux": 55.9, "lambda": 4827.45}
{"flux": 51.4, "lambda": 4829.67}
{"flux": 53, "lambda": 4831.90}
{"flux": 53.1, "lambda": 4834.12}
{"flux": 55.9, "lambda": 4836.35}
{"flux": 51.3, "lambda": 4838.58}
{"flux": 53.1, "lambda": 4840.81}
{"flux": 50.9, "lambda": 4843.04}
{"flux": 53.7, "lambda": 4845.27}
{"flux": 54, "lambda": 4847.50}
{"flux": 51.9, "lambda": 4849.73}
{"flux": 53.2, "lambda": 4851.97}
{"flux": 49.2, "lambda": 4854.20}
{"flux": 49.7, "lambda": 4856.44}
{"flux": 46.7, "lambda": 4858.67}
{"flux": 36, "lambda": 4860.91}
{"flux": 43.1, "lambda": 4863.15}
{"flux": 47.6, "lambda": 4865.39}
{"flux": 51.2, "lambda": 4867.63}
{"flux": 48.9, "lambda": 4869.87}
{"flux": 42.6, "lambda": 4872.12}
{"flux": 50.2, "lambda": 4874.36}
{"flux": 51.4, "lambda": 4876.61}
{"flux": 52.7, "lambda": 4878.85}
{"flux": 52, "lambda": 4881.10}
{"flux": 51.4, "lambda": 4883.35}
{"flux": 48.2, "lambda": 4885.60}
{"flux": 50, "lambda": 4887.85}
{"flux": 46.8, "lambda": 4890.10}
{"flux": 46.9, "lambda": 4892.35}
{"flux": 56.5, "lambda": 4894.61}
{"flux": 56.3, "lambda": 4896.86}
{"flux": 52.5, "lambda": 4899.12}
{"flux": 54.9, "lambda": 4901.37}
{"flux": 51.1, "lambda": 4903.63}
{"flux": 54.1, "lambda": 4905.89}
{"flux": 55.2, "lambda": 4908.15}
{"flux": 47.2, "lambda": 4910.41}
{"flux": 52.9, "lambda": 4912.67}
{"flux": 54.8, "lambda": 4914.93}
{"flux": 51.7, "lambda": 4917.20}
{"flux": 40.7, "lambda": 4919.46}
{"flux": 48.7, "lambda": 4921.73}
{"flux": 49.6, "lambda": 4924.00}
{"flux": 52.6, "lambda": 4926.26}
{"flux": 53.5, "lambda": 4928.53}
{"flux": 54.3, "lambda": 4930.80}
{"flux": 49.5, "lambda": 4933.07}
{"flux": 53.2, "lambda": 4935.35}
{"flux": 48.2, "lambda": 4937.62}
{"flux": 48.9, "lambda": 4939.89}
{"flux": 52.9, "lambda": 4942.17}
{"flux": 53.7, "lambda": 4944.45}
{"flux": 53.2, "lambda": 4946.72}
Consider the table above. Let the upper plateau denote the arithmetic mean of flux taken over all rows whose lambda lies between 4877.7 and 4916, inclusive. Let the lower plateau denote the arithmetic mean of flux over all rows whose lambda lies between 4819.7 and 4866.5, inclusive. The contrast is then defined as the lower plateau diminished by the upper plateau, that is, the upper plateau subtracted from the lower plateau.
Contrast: -1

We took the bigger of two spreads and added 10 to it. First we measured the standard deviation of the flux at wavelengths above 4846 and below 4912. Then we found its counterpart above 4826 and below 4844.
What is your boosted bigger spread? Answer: 14.4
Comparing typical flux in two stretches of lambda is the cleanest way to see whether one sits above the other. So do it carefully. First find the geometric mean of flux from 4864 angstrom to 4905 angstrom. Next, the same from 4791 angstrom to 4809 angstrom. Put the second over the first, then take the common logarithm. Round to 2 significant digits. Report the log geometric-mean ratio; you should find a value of 0.030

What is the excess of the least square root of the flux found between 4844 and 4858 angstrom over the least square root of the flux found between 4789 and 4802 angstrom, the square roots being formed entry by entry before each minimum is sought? -0.17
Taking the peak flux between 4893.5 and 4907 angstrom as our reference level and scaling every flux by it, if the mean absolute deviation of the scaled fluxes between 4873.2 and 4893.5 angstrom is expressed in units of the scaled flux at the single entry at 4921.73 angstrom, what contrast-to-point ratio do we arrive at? 0.036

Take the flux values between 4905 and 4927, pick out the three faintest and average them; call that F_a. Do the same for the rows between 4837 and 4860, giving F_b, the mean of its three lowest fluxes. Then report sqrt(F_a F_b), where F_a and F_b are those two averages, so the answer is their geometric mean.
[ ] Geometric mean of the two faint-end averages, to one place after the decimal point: 47.0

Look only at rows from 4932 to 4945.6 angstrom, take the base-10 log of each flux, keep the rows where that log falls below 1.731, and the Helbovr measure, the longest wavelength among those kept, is 4944.45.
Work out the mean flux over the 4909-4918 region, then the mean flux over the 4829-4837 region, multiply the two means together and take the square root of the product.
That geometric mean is 52.5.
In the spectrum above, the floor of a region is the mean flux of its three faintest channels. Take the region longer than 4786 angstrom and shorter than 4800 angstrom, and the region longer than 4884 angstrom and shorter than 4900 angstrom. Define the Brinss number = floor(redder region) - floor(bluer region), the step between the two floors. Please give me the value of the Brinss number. -5.1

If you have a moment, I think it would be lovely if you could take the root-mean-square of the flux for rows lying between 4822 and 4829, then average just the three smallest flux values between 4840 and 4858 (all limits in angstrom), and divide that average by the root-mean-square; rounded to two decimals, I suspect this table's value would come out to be 0.94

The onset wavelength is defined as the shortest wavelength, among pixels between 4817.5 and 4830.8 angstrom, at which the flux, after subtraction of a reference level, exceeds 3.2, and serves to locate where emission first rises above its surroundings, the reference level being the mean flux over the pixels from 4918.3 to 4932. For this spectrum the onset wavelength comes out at 4818.56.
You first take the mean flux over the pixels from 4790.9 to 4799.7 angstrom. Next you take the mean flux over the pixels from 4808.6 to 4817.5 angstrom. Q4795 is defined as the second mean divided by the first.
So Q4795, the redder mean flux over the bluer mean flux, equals 1.00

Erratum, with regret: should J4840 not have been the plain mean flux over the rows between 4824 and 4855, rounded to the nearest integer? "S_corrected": 53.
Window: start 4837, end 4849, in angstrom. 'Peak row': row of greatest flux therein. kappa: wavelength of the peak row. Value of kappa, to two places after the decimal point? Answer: 4847.50 angstrom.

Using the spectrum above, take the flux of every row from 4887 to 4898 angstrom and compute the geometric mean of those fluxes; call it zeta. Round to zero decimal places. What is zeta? 51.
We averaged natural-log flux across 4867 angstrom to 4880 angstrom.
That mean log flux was 3.90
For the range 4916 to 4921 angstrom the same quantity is 3.83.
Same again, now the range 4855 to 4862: 3.78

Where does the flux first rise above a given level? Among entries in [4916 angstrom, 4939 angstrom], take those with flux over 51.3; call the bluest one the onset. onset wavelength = 4917.20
